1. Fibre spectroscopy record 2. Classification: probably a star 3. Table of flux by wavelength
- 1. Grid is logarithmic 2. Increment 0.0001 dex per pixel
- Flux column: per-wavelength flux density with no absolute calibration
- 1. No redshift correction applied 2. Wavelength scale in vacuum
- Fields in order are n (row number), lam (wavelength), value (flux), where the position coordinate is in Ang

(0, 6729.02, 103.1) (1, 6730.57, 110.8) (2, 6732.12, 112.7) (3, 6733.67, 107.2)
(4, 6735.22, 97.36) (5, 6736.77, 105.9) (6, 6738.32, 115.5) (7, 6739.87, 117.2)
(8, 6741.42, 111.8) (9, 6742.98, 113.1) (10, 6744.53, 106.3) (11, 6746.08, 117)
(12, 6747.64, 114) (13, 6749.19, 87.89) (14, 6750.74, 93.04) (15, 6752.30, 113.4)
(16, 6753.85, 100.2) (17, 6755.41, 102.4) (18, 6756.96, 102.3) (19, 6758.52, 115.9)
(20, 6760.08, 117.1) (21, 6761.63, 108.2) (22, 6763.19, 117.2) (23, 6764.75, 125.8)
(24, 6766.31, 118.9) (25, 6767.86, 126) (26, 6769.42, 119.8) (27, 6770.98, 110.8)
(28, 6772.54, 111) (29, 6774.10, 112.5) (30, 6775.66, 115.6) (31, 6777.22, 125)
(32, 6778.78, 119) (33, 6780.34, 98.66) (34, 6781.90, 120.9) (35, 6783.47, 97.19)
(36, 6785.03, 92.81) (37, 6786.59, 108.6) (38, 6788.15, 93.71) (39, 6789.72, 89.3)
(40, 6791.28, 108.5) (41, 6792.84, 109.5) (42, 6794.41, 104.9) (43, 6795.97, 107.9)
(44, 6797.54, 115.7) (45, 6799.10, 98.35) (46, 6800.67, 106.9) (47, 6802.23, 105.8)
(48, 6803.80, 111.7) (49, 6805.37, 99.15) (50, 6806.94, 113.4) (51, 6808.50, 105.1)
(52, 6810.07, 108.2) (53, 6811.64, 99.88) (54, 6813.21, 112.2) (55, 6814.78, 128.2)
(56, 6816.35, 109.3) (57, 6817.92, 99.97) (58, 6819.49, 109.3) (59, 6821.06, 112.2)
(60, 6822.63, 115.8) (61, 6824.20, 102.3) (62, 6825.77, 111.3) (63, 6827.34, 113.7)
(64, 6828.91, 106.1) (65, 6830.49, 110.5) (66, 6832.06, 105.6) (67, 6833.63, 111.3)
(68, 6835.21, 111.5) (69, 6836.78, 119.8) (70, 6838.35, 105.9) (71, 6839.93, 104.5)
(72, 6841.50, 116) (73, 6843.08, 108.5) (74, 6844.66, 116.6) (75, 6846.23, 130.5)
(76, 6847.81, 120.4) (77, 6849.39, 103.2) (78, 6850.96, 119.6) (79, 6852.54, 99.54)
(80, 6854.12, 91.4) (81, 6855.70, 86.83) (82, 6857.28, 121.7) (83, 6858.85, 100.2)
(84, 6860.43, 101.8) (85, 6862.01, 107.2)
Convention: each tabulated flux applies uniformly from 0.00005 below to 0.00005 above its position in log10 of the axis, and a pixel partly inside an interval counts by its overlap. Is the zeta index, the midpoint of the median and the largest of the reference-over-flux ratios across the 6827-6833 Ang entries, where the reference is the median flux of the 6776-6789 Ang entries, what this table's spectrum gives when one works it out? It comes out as 0.97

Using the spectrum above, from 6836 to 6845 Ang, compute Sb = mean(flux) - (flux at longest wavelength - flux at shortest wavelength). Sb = 115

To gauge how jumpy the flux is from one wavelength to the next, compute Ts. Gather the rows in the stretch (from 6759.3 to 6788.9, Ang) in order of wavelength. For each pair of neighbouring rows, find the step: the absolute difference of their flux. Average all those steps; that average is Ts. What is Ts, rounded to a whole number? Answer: 10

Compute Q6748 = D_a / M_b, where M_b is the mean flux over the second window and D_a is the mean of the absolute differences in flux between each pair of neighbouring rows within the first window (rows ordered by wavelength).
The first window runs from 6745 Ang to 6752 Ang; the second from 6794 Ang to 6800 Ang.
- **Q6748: 0.11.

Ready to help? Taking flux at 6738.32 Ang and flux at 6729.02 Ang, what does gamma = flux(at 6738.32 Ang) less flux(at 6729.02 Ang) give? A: 12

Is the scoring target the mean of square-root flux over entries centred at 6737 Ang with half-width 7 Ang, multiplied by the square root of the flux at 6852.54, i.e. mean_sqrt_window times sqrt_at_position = 105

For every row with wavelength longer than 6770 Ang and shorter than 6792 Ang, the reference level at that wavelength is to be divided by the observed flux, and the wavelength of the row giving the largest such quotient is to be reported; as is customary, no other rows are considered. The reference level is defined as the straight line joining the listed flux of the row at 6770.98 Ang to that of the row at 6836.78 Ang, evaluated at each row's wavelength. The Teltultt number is 6789.72 Ang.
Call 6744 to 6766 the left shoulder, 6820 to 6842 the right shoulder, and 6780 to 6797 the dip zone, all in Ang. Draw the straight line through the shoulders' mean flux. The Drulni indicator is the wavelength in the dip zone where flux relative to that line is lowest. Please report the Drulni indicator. 6789.72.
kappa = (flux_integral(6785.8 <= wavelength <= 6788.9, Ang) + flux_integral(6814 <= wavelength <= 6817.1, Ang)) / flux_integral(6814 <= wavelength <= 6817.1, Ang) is 1.85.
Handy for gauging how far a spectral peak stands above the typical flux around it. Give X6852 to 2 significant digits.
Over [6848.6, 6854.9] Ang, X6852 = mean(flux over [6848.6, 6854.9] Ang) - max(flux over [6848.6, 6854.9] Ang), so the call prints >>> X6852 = -16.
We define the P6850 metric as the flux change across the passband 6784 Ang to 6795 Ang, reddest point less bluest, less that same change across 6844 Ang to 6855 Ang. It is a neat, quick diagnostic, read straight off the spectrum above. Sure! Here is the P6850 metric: 37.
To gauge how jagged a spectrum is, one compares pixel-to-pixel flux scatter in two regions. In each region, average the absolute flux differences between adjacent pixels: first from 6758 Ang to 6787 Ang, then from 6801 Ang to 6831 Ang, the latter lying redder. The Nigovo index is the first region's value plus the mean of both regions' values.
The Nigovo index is 18.1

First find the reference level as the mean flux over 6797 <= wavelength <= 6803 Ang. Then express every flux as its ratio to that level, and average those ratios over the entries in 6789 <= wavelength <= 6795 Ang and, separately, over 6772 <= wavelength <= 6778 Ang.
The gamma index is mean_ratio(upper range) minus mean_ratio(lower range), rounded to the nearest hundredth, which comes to -0.12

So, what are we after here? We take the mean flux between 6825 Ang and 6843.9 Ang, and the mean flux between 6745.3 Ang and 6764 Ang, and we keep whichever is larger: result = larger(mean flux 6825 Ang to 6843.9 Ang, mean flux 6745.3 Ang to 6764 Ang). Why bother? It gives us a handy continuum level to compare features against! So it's 110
